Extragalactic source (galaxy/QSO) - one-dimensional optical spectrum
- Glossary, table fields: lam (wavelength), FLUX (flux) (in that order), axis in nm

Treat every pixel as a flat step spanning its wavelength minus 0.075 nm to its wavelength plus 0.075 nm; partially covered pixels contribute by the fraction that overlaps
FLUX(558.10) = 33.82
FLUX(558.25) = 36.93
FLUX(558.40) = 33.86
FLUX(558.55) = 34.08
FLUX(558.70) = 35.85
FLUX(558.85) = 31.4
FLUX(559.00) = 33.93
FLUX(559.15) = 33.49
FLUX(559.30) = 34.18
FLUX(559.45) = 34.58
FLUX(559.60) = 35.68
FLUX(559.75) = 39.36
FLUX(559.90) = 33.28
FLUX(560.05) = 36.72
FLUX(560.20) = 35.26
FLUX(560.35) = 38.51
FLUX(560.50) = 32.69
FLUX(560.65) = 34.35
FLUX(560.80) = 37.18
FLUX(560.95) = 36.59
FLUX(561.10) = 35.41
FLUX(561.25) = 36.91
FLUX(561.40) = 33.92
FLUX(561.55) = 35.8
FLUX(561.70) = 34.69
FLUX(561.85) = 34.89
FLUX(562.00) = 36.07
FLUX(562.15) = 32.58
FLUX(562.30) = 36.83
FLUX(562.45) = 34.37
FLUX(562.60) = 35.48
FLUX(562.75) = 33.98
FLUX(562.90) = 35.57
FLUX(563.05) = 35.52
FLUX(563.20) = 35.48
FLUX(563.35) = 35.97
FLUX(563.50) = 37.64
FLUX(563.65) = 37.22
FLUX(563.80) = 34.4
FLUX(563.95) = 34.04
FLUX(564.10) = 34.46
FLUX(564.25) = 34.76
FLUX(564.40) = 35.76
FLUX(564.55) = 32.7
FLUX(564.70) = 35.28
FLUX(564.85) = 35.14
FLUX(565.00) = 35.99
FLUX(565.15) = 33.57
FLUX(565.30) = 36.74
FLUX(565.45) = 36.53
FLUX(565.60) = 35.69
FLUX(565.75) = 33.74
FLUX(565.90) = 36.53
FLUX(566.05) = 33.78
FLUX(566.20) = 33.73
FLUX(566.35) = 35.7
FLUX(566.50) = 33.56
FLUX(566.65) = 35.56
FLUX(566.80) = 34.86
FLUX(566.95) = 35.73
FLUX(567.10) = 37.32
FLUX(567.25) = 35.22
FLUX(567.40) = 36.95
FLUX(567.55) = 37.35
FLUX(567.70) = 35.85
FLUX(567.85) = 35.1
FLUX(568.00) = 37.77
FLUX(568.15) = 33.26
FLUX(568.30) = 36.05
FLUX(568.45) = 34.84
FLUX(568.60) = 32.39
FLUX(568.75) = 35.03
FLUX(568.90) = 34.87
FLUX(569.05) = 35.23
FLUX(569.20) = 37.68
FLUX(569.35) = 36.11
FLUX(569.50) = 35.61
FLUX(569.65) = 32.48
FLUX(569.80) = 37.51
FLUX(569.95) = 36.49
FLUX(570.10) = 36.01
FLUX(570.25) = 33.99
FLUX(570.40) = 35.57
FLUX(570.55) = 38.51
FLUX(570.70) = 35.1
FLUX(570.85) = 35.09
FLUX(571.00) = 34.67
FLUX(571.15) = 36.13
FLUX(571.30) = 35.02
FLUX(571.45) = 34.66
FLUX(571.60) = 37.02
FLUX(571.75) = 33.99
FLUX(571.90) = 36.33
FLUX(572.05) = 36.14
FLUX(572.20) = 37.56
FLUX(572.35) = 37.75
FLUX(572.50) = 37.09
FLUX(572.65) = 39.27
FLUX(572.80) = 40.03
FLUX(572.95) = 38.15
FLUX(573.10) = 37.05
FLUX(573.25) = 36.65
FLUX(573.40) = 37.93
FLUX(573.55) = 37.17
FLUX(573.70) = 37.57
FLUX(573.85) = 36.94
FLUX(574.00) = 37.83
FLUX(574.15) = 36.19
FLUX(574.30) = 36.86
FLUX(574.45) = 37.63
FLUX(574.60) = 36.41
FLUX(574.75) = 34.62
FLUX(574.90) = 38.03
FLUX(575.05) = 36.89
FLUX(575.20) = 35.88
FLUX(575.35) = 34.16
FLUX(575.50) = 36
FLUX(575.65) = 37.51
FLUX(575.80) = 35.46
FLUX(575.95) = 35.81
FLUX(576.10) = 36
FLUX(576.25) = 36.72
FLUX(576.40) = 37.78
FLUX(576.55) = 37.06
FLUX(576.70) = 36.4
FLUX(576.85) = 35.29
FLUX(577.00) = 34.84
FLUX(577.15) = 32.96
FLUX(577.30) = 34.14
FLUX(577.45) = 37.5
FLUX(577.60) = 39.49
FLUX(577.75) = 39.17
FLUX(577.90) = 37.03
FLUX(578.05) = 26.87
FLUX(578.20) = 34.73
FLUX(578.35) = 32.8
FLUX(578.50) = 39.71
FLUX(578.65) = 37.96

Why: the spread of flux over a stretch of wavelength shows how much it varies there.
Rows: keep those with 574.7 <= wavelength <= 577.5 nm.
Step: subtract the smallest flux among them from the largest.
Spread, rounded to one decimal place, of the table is 5.1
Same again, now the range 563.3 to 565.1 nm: 4.9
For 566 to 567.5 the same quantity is 3.8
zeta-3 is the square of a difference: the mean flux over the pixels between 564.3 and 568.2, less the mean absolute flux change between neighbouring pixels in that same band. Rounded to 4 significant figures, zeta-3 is 1130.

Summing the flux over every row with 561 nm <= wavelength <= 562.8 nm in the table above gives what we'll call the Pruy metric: 421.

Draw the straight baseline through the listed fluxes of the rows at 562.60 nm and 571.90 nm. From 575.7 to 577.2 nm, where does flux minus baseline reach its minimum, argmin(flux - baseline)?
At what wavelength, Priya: 577.15 nm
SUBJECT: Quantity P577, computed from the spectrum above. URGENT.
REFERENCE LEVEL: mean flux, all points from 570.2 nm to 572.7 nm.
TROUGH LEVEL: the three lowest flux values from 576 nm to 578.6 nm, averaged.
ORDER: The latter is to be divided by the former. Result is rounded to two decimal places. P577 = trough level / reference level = 0.86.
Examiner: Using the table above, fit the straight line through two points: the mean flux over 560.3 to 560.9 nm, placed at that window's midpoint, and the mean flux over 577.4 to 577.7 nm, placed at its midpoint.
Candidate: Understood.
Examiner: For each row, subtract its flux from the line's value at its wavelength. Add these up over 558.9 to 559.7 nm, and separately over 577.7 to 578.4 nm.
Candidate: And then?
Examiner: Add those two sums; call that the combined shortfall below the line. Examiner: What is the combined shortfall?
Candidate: 28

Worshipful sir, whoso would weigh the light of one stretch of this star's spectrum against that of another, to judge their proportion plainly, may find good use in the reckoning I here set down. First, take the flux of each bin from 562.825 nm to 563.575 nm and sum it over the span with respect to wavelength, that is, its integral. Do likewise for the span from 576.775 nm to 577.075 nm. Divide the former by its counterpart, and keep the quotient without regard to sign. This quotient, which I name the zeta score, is 2.6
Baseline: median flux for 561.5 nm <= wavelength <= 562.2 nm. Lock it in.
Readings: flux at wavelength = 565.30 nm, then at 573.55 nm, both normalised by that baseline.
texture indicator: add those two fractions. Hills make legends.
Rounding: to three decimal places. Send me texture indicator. 2.118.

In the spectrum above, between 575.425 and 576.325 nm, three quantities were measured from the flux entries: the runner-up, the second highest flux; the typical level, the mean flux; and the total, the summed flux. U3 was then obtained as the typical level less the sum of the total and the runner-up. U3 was -218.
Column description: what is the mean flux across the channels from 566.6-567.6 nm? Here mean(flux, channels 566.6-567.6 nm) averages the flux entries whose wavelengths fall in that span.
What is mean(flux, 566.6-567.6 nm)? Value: 36.1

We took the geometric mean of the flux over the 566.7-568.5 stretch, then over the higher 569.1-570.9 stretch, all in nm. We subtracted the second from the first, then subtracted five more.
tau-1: -5.0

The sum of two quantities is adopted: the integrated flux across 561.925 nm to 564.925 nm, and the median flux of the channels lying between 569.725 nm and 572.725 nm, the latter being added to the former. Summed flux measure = 142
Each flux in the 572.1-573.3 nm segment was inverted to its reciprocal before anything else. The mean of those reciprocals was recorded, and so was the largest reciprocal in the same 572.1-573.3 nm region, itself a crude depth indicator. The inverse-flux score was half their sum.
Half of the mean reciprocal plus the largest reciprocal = 0.0268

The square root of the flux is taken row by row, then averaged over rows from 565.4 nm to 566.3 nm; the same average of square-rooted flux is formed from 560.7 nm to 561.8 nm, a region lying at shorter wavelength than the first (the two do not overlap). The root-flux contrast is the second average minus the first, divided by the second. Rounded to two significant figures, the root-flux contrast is 0.011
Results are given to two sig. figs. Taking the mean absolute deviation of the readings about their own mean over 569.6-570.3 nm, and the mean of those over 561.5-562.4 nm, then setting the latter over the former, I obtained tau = 21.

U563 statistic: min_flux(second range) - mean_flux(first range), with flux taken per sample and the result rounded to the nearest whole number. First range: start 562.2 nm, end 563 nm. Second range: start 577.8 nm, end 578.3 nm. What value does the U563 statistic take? -8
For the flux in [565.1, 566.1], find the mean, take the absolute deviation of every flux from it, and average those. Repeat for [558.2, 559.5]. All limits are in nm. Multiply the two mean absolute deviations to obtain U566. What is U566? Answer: 1.34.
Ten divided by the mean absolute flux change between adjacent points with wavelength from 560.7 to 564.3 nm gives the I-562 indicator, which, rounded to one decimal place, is 7.3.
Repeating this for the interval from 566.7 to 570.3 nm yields 5.5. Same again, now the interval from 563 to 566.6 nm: 7.1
